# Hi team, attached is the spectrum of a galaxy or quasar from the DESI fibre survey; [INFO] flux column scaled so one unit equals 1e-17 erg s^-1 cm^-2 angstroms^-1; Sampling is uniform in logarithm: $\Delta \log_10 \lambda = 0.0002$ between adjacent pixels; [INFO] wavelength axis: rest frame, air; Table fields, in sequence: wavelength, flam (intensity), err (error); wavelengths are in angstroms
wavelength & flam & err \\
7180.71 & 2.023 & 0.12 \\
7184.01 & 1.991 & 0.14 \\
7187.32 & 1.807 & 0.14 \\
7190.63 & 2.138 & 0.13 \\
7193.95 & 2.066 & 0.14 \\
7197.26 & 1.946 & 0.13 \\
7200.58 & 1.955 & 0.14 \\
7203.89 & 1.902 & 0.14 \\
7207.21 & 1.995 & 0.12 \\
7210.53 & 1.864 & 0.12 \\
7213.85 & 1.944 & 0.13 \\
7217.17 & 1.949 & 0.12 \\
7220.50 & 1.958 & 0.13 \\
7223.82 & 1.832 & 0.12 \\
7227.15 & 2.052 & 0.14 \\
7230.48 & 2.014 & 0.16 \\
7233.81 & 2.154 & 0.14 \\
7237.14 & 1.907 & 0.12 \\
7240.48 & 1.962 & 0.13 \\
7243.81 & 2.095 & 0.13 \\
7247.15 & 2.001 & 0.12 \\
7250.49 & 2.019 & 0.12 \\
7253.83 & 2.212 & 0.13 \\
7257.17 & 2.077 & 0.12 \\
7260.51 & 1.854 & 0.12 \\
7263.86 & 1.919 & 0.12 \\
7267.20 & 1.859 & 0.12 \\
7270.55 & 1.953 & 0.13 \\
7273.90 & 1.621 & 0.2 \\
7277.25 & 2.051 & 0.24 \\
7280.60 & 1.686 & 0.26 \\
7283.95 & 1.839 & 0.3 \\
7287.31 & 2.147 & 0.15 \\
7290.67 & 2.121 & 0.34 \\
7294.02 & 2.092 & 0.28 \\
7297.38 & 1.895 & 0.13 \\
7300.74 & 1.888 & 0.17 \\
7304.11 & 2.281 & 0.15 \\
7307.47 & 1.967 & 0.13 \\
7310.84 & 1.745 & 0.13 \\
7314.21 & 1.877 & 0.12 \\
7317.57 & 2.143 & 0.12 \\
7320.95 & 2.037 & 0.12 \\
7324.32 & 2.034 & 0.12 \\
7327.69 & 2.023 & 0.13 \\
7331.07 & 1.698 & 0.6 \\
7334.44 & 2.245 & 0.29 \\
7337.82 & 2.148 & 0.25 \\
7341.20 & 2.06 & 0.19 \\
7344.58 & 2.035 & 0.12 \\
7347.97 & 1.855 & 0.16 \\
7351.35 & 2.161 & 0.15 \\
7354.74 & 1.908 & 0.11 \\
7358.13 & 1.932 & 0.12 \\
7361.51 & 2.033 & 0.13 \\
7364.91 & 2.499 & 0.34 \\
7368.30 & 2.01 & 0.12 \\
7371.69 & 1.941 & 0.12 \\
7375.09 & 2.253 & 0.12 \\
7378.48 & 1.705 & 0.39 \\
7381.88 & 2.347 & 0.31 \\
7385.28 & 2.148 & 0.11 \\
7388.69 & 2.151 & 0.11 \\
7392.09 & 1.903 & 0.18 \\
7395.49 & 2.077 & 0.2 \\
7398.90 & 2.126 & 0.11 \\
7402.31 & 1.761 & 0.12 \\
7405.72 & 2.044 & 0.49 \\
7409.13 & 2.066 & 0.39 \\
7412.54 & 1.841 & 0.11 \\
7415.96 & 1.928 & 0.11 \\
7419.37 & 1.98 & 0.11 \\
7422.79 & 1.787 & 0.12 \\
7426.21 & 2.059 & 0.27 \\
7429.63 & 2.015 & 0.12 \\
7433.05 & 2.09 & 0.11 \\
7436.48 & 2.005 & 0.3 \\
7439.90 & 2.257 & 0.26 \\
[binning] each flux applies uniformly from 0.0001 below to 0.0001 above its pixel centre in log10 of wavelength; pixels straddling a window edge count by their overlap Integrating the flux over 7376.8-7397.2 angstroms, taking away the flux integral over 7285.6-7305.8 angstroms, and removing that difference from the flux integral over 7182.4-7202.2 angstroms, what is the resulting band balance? 39.2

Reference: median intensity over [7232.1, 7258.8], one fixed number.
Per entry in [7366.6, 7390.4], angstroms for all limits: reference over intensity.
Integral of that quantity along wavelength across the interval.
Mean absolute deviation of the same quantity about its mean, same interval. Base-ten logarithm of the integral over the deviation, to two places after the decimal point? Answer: 2.45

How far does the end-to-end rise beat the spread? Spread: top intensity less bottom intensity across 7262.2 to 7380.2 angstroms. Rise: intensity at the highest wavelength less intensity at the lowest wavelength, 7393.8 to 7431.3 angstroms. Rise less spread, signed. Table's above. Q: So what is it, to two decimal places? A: -0.94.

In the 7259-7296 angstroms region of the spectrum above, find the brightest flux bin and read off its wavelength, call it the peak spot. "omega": 7287.31 angstroms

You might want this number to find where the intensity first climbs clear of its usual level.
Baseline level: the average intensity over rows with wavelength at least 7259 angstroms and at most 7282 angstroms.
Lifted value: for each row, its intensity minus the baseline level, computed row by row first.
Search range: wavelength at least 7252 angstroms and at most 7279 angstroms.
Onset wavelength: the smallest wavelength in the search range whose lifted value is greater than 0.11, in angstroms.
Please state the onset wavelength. 7253.83 angstroms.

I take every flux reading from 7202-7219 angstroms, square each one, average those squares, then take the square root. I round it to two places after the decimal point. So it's 1.93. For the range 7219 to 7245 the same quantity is 2.00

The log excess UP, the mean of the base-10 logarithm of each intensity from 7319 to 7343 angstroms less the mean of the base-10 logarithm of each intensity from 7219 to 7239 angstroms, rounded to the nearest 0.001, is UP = 0.010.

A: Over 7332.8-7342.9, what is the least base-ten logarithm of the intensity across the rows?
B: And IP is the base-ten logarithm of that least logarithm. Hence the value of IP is -0.503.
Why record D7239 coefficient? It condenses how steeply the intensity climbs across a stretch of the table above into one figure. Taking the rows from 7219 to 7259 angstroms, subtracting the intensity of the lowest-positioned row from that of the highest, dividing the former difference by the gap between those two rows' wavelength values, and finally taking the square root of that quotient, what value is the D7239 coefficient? 0.057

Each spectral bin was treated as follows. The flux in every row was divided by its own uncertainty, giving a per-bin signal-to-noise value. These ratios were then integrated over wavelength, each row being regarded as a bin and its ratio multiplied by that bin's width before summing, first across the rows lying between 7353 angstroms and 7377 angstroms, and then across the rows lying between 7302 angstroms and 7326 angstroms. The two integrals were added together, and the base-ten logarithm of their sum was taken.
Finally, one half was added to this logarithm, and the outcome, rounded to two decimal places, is 3.37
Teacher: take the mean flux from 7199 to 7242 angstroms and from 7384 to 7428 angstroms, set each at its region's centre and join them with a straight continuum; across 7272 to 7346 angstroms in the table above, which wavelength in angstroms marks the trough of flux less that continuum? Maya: 7273.90 angstroms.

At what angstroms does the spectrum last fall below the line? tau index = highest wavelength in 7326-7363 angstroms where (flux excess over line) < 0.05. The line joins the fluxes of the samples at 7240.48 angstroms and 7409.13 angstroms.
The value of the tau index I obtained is 7361.51 angstroms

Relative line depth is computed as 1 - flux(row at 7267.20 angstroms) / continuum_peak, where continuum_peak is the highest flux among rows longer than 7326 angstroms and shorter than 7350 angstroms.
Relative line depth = 0.17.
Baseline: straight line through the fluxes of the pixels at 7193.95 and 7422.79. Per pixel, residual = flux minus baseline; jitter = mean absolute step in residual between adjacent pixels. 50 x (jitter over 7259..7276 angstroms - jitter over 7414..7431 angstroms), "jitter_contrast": 0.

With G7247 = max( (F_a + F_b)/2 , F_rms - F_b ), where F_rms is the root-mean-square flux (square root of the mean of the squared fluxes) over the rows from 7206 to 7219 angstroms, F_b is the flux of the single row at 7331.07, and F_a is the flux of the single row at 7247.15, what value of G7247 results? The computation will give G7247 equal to 1.85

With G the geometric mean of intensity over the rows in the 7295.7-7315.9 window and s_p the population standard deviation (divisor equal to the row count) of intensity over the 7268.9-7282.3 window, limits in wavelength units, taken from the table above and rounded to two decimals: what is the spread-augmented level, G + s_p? 2.11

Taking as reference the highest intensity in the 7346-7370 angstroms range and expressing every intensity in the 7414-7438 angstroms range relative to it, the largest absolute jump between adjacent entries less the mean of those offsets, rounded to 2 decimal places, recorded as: 0.79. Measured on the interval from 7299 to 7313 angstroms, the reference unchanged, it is 0.92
